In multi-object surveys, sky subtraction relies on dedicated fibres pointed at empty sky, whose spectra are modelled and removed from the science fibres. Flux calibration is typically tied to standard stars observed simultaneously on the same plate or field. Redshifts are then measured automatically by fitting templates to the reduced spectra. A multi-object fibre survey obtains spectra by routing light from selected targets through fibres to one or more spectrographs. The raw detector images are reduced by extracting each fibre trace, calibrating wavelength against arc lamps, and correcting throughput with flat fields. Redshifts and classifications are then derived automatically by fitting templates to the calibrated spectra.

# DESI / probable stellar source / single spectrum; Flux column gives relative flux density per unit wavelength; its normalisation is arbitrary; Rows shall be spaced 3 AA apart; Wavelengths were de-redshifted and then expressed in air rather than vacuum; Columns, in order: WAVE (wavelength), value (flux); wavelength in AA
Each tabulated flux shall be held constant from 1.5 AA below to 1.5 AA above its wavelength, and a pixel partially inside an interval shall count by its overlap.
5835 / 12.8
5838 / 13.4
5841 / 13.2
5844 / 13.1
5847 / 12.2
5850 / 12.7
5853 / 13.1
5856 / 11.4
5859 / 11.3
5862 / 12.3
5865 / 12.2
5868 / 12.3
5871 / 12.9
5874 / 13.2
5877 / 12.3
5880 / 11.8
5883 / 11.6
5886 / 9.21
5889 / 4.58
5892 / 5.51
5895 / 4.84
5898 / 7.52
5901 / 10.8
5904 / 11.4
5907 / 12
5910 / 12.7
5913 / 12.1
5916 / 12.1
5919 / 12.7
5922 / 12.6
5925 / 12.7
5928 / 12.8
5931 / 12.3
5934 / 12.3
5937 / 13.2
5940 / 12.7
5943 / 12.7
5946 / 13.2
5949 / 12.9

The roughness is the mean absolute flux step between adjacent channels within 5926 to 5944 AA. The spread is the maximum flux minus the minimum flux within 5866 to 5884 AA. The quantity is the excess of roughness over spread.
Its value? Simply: -1.2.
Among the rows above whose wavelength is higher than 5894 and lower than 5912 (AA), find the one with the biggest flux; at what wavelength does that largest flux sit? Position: 5910 AA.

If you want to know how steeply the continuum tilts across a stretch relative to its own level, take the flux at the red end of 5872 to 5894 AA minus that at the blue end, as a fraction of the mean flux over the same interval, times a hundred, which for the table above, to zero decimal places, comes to -79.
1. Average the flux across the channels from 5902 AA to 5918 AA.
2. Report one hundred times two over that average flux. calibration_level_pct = 16.6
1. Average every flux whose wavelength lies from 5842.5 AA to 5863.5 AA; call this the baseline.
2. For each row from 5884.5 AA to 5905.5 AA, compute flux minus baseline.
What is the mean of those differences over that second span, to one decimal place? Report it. -4.6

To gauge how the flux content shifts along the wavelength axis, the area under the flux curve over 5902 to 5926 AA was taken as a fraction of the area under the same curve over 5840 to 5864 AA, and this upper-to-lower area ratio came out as 1.0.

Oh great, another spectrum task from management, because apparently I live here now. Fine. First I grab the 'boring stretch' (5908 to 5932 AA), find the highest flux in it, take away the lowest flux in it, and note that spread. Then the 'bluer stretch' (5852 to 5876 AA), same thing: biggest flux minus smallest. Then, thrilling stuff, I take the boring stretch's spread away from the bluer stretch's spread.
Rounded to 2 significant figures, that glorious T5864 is 1.2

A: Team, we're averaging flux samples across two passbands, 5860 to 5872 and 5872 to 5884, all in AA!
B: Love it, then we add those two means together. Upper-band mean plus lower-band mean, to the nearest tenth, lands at 24.6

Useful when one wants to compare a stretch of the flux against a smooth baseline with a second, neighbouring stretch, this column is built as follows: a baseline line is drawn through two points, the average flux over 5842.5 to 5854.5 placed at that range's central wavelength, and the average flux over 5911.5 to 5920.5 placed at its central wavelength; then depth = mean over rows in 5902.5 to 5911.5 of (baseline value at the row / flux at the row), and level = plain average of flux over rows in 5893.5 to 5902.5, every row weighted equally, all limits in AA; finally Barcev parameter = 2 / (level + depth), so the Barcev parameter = 0.229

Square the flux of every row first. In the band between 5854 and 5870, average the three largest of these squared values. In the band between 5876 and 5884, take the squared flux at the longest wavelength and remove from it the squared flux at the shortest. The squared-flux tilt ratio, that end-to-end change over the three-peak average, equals -0.11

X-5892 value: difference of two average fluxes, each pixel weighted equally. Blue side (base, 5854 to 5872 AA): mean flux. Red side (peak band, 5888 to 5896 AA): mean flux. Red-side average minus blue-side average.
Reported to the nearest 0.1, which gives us -7.1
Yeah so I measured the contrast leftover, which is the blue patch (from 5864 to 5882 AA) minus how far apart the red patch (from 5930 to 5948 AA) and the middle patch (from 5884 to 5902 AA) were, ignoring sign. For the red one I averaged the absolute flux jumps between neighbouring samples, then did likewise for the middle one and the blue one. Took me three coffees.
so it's -1.6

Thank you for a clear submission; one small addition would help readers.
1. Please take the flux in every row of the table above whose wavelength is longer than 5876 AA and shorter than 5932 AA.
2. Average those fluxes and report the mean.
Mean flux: 10.6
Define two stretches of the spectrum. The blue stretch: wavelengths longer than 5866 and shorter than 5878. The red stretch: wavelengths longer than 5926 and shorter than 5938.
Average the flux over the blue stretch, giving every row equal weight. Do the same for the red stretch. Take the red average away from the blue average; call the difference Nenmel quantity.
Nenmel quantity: 0.0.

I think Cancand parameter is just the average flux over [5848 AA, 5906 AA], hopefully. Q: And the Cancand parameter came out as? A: 10.6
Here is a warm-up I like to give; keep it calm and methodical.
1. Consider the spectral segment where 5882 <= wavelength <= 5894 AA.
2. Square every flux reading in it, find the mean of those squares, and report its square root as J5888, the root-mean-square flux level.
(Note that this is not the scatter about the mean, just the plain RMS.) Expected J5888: 8.2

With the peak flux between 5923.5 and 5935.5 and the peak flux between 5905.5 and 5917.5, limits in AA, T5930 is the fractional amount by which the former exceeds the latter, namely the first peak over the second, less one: 0.01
